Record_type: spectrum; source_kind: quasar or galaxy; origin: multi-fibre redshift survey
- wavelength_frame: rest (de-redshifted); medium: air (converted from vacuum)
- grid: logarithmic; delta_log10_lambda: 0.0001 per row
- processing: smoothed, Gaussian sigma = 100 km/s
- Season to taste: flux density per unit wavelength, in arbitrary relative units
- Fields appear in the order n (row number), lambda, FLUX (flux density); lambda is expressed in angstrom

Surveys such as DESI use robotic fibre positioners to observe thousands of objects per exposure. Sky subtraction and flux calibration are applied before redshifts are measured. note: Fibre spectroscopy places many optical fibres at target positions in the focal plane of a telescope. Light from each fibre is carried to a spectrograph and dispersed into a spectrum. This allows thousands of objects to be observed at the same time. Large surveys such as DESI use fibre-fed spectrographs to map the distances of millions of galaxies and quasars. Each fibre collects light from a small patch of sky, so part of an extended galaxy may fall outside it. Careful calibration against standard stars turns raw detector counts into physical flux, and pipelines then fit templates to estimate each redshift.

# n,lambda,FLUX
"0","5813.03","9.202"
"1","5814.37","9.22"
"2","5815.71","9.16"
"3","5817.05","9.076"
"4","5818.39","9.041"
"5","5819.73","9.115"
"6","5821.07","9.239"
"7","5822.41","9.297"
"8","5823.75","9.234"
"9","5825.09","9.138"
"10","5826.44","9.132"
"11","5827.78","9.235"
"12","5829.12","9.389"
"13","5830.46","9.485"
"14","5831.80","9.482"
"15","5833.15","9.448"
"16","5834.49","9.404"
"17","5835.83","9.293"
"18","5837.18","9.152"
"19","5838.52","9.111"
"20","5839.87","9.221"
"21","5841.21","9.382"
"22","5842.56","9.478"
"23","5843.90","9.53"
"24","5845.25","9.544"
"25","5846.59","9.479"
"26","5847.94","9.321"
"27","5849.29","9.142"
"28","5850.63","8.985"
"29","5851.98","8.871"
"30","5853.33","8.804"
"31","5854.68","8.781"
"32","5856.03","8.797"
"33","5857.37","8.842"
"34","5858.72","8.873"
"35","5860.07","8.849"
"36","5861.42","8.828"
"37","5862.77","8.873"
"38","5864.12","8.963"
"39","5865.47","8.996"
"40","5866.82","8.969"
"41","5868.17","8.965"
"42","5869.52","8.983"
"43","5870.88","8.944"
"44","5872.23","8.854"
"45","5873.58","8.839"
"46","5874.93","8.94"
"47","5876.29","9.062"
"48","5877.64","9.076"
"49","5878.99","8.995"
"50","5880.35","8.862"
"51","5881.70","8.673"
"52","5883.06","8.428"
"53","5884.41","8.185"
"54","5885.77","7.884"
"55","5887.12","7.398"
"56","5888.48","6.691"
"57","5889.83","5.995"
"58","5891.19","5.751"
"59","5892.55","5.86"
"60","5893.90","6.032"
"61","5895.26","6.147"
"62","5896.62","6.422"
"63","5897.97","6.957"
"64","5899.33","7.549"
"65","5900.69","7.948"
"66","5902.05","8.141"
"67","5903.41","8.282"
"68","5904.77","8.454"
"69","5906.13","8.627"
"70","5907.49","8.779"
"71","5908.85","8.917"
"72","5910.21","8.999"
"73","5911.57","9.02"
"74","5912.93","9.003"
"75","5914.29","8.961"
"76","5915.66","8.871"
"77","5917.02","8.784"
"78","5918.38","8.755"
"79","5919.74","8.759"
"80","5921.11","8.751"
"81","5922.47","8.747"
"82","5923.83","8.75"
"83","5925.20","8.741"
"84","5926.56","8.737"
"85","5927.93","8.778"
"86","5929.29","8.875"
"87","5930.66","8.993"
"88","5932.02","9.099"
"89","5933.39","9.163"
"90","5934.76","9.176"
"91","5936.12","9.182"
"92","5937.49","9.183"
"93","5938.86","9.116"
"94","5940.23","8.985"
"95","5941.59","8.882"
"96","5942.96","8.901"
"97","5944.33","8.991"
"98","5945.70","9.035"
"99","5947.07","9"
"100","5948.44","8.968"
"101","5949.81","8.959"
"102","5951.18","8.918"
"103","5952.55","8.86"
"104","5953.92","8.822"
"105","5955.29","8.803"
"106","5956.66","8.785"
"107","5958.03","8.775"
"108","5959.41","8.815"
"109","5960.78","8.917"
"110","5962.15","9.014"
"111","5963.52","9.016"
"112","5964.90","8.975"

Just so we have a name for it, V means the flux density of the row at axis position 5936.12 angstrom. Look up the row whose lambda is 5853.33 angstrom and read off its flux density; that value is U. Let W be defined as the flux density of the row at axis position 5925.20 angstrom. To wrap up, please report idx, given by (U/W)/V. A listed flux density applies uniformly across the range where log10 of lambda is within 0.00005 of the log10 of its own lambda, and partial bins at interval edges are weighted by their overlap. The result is 0.110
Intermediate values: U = 8.804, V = 9.182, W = 8.741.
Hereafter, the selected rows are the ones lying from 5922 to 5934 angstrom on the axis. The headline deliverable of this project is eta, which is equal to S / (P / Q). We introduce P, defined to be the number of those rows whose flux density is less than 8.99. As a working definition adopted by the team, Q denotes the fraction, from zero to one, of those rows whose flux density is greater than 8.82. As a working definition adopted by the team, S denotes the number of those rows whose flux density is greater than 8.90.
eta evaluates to 0.2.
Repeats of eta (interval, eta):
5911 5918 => 0.8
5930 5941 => 8.0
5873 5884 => 0.6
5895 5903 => 0.0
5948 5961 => 0.2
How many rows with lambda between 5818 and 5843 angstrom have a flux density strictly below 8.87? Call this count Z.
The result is 0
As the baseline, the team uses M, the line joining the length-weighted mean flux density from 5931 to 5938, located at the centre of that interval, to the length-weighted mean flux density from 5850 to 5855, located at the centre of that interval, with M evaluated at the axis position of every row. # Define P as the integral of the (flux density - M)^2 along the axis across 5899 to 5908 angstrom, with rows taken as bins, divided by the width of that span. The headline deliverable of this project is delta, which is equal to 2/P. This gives 3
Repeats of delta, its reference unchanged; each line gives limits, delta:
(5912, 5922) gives 27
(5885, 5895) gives 0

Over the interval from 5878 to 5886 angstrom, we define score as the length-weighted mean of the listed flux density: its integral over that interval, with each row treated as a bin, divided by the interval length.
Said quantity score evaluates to 8.56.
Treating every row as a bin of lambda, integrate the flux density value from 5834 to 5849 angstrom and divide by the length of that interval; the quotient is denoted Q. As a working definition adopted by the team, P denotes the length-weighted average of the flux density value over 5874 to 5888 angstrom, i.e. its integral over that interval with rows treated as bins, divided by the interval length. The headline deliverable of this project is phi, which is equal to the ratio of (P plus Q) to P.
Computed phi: 2.10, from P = 8.5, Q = 9.35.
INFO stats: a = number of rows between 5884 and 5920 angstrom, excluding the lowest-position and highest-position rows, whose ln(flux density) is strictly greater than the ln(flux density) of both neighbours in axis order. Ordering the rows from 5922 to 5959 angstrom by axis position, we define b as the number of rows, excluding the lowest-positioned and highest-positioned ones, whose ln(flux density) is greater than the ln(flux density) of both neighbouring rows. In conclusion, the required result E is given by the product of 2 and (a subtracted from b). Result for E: 4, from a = 1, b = 3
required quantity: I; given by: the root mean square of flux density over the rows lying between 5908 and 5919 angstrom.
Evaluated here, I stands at 8.91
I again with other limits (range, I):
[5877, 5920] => 8.05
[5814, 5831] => 9.21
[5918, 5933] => 8.82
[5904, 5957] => 8.90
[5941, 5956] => 8.92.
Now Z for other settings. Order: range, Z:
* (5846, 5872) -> 6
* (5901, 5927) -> 13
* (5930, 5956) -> 3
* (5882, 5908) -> 19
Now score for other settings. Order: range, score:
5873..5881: 8.96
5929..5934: 9.04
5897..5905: 7.80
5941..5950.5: 8.96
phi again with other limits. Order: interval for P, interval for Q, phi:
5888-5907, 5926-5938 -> 2.27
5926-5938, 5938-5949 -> 2.00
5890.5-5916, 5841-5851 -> 2.20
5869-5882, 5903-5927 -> 1.98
